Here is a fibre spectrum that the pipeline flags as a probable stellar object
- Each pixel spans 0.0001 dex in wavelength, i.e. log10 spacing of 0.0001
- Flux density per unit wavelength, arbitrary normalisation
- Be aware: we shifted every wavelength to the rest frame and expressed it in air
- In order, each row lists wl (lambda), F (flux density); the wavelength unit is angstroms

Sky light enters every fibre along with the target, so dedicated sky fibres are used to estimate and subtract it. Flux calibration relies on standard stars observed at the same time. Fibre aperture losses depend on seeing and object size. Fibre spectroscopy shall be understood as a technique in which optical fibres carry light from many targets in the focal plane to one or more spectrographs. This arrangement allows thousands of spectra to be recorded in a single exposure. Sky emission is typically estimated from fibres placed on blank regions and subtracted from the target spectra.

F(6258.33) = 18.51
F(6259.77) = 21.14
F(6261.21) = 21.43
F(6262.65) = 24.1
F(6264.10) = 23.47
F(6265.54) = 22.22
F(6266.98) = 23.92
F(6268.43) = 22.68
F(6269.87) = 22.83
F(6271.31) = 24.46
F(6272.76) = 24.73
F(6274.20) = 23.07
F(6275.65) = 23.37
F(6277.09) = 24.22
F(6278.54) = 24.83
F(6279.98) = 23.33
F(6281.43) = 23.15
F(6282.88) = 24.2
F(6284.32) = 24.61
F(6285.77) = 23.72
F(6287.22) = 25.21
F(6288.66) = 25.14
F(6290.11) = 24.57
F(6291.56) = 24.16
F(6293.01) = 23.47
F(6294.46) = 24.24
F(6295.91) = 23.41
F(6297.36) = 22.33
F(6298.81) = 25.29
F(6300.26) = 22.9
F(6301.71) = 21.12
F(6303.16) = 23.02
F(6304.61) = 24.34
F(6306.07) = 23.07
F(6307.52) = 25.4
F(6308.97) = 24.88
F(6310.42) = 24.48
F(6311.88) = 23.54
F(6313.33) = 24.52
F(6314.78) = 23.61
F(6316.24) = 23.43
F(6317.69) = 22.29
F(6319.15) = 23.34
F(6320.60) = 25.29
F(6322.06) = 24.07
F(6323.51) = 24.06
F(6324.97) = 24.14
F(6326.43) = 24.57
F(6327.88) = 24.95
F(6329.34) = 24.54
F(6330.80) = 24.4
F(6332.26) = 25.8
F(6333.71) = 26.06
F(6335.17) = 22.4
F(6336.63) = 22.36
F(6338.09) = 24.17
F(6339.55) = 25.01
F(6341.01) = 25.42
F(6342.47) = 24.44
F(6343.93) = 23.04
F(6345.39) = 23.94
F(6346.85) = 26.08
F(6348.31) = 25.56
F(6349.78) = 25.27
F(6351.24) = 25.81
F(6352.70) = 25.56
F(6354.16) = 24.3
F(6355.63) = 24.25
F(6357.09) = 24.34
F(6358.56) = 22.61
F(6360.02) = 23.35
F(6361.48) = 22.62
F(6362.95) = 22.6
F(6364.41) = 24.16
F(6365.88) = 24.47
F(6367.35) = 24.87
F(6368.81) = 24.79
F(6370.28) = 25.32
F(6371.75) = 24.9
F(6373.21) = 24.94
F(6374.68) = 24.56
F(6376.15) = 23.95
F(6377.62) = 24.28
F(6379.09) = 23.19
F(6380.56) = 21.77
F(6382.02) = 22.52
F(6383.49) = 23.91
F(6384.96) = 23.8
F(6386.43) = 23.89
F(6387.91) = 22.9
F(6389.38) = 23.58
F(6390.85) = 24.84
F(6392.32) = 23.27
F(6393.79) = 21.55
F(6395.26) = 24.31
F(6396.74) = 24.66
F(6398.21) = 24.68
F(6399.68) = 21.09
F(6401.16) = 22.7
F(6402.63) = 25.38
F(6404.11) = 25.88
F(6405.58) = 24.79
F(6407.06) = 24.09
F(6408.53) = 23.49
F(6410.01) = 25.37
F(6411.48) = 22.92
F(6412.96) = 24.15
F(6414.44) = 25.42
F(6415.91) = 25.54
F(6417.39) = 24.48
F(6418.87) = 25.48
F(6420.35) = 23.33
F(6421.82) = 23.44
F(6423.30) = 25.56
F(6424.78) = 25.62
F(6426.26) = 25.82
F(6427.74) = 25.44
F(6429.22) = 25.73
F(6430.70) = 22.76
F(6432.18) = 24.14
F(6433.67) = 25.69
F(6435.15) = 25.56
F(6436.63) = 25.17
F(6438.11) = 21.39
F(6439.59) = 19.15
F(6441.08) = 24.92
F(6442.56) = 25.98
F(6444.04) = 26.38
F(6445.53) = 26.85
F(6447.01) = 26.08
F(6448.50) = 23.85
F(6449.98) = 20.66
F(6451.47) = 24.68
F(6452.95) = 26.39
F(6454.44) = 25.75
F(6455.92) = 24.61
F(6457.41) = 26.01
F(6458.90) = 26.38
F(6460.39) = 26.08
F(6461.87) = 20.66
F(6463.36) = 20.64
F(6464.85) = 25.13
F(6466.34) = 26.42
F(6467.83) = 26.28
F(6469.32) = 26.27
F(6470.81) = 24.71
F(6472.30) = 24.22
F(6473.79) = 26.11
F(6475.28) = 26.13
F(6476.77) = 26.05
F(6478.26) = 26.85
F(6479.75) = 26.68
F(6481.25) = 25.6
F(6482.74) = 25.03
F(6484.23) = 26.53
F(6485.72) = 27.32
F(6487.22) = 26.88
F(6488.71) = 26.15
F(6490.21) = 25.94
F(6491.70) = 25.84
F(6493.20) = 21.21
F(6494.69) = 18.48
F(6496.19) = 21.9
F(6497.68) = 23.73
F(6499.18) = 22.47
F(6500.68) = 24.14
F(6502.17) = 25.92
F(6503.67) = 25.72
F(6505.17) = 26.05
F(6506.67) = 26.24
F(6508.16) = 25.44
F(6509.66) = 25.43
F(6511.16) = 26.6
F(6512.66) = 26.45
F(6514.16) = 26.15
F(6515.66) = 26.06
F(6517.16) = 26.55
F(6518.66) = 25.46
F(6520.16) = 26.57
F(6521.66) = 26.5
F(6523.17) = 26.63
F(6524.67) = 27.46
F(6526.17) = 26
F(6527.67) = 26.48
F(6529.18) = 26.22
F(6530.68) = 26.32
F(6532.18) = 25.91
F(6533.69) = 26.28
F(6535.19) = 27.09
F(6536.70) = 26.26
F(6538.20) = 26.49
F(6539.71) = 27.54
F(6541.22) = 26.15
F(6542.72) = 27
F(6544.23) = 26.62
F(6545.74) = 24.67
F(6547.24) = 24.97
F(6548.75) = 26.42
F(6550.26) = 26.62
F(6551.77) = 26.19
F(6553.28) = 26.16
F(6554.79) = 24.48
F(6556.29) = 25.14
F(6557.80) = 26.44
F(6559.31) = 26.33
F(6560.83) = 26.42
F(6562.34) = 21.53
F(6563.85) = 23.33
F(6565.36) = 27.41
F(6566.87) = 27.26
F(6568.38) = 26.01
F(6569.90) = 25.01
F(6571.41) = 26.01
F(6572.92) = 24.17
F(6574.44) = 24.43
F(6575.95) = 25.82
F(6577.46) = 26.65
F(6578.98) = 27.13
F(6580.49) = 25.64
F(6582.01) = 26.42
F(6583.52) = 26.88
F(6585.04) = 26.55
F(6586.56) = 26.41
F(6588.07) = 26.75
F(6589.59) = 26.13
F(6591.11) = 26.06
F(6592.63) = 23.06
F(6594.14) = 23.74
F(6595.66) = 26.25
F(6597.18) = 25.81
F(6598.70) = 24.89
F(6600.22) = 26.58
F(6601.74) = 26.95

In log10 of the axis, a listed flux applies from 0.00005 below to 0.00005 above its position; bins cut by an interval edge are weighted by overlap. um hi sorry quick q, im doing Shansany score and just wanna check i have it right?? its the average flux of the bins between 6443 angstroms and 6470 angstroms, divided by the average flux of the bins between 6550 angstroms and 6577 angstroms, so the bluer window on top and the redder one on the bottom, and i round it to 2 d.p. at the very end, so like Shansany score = 0.98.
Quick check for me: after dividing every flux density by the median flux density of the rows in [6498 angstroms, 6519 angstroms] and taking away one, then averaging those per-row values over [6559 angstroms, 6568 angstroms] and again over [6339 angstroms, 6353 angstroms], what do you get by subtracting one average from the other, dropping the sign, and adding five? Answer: 5.014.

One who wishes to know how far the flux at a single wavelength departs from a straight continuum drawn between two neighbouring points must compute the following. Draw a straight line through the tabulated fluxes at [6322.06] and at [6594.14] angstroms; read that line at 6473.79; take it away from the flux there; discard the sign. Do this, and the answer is 2.2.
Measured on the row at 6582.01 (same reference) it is 2.7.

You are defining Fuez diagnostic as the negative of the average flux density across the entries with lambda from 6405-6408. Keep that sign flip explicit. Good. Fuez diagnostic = -24.4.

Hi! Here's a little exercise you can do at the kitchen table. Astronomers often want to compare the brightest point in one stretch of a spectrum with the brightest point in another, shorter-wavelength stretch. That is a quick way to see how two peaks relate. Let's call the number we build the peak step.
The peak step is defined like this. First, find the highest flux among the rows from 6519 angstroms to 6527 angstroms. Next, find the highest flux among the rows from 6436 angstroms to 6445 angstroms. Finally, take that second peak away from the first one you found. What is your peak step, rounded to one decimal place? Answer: 1.1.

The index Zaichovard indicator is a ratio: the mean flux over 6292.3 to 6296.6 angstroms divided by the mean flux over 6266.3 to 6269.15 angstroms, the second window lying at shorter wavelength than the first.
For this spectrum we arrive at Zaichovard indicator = 1.02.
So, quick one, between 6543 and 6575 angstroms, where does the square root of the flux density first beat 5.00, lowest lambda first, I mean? 6544.23 angstroms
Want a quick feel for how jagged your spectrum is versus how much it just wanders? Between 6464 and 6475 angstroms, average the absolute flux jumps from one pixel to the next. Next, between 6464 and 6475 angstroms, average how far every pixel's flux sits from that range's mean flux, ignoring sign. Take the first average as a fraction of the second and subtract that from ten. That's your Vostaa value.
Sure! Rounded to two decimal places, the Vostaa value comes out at 8.84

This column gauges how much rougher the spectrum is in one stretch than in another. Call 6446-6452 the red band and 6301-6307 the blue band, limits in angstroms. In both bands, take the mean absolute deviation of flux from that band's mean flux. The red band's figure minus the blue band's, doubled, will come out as 1.4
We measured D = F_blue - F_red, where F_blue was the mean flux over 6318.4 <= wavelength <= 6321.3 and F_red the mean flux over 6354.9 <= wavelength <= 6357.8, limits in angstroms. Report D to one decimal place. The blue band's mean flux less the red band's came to 0.0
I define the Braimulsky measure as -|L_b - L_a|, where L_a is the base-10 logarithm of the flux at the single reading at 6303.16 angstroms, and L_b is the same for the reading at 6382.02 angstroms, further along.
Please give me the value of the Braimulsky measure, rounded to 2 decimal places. -0.01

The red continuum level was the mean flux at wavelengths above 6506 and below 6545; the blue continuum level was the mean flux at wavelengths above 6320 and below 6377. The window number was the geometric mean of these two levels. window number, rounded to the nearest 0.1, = 25.4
